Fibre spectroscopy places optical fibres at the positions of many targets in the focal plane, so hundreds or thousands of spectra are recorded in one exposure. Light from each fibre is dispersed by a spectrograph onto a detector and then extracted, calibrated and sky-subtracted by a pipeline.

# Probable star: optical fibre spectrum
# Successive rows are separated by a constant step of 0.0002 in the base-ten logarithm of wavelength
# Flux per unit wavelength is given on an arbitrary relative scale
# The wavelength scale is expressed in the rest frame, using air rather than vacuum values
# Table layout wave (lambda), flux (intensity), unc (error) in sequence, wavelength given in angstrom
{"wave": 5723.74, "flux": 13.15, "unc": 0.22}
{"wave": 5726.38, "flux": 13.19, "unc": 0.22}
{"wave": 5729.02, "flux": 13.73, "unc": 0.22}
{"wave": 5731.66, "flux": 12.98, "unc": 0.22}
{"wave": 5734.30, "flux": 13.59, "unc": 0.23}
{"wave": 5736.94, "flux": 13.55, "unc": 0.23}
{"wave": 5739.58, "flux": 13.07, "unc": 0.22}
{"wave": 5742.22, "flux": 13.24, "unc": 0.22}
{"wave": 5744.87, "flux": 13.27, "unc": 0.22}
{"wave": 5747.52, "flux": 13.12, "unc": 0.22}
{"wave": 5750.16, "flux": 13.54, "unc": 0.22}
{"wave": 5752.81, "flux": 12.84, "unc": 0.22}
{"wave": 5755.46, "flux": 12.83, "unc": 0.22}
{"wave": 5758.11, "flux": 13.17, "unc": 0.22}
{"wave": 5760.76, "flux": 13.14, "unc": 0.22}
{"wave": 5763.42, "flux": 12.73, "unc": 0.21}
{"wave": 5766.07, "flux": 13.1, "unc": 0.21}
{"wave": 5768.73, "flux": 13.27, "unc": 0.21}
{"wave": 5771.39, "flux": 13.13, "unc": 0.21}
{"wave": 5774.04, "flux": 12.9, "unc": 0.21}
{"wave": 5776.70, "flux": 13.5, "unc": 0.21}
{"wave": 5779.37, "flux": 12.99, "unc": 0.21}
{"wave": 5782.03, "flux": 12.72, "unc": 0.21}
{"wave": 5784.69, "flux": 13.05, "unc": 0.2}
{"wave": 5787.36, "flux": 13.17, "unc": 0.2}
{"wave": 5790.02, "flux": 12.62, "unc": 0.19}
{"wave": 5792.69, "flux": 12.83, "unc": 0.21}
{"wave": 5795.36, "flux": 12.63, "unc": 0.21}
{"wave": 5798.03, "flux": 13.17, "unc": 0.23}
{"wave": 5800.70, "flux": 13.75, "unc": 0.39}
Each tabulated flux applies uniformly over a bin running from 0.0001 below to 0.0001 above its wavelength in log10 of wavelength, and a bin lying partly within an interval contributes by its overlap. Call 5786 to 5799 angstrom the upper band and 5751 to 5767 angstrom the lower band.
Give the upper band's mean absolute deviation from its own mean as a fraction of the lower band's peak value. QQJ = 0.0174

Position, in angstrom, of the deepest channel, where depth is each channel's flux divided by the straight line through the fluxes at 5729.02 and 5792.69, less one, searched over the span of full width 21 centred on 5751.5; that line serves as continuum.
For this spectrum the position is 5752.81 angstrom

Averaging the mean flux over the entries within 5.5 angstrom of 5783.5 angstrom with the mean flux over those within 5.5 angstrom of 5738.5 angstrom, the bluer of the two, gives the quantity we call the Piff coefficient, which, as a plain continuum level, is 13.2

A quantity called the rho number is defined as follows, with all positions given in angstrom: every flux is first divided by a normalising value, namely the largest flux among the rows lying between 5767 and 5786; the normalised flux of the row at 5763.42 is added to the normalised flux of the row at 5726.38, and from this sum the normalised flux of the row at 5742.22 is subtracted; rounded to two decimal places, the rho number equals 0.94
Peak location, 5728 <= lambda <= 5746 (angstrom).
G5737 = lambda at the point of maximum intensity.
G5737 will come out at 5729.02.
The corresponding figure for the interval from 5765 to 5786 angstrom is 5776.70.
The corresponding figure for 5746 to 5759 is 5750.16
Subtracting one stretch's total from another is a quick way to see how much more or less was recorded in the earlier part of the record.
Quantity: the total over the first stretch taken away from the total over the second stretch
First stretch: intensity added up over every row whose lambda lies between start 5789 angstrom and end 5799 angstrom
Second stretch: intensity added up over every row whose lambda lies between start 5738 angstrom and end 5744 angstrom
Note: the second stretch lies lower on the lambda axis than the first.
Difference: -25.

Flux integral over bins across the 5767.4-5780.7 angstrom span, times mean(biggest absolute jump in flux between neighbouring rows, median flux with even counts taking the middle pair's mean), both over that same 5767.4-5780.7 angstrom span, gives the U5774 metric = 1201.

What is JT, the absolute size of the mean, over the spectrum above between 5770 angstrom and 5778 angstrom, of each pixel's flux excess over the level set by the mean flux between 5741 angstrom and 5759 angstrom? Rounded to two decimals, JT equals 0.03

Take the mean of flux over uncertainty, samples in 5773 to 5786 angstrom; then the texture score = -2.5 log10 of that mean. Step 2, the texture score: -4.49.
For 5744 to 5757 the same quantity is -4.44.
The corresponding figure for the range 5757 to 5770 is -4.47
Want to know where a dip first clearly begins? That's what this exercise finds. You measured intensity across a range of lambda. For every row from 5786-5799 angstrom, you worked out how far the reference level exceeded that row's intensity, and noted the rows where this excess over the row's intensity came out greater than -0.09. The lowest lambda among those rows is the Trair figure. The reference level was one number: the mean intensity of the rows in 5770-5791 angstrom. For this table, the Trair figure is 5790.02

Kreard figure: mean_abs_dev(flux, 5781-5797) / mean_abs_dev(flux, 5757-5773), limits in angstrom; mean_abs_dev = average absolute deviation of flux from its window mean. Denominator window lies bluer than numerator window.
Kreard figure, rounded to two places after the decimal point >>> 1.52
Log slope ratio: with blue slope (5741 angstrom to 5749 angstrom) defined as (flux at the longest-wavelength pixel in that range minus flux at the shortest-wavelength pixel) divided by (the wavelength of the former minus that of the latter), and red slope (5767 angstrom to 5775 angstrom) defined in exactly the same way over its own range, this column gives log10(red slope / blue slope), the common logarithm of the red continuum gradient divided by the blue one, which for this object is 0.49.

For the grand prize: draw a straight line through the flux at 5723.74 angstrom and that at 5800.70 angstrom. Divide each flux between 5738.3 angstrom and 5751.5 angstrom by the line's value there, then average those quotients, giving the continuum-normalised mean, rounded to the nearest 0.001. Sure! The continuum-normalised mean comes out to 0.995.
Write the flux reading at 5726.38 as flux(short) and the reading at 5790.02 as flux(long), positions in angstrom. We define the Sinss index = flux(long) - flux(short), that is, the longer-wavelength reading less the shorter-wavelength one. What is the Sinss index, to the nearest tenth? -0.6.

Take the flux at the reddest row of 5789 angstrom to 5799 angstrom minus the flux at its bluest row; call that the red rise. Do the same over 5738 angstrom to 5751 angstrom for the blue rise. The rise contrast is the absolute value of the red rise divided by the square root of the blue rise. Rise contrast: 0.8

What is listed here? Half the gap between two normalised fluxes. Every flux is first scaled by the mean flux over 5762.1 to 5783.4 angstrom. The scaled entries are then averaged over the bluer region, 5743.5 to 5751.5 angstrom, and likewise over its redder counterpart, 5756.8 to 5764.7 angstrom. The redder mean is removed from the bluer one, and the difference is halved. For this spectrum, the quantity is 0.0114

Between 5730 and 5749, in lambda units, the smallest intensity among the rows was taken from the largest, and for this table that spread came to 0.610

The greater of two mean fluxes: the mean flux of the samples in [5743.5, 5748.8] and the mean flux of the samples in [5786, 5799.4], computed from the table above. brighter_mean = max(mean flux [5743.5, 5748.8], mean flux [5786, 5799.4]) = 13.2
